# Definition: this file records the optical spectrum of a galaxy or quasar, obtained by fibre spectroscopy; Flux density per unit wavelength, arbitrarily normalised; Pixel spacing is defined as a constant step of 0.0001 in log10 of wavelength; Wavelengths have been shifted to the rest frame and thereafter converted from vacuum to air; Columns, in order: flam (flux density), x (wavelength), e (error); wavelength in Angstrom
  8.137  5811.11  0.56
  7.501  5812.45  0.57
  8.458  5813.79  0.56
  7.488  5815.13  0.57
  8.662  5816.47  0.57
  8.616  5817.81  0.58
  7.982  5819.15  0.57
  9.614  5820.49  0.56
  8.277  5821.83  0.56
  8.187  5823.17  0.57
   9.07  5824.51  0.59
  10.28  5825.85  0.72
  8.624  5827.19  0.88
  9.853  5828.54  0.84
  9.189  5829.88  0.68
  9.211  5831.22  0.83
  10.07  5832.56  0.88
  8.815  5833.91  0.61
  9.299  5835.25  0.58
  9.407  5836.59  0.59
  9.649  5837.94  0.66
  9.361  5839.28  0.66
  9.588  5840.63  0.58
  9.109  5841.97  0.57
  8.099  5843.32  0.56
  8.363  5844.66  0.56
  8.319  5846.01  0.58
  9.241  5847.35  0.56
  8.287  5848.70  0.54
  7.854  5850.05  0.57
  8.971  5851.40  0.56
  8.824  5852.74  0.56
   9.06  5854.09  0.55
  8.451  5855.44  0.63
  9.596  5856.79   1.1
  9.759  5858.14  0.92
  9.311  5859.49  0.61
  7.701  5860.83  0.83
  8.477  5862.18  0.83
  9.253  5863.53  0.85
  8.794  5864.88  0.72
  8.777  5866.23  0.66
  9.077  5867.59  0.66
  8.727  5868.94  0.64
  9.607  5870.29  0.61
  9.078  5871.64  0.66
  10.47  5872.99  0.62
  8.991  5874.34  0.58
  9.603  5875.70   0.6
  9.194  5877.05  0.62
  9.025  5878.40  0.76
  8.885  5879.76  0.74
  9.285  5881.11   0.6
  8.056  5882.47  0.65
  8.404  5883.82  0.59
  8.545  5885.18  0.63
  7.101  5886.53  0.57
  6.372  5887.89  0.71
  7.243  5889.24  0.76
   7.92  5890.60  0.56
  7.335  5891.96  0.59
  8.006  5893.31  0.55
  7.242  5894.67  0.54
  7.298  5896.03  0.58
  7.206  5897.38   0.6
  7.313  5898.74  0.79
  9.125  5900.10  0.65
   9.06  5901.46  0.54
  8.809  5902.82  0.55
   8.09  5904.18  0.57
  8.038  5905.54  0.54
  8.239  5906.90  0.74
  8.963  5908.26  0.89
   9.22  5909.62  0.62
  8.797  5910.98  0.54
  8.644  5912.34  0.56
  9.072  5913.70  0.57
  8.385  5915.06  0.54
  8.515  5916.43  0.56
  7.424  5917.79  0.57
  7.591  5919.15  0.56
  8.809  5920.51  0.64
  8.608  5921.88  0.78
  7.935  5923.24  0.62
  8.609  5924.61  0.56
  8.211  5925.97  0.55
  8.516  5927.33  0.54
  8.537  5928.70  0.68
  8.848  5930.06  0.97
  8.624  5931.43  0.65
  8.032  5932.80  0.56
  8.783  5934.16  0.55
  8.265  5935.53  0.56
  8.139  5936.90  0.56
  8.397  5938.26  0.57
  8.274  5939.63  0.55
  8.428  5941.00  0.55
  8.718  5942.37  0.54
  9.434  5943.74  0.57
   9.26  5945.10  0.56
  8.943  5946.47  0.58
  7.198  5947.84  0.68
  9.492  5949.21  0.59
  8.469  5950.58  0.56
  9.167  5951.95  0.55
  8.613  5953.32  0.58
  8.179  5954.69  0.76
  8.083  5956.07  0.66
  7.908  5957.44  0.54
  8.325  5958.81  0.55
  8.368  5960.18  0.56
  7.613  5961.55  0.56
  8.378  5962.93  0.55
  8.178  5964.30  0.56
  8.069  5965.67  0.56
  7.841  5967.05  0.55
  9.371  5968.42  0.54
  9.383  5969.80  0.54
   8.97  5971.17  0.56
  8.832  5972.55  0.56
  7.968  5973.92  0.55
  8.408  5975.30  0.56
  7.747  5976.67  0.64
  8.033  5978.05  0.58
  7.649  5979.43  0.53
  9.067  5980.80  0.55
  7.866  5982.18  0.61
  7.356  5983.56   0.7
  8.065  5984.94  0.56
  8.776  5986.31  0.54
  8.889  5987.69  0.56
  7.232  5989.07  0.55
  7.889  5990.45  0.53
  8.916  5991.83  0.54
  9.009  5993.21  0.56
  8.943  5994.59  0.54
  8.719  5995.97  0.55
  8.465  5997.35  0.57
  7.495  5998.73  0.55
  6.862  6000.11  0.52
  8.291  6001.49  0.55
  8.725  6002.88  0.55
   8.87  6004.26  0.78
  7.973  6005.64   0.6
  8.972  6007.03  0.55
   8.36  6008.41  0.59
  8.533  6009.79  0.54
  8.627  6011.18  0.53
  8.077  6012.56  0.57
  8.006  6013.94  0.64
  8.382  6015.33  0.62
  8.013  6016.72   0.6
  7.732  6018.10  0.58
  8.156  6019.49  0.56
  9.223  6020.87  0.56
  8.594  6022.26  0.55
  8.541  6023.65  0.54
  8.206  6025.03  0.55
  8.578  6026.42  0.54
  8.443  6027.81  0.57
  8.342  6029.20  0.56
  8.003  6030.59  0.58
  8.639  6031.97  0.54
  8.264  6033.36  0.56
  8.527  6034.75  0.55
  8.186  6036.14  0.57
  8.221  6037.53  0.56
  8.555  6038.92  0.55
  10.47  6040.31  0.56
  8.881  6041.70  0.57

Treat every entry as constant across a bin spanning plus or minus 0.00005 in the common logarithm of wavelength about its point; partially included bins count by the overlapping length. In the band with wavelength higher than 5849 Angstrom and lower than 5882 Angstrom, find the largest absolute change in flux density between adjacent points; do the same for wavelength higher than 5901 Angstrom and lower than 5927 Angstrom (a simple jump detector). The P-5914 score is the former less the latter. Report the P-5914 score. 0.4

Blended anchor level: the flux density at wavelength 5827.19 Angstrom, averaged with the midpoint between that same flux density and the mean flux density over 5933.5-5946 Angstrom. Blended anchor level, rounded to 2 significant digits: 8.6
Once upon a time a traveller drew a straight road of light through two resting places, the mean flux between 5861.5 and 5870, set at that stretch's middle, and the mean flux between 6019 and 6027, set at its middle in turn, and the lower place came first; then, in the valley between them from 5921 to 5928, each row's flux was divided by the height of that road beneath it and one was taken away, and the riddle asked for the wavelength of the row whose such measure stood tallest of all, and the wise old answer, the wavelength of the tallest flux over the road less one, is 5924.61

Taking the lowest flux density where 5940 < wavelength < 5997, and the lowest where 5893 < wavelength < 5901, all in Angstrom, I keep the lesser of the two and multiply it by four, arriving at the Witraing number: 28.8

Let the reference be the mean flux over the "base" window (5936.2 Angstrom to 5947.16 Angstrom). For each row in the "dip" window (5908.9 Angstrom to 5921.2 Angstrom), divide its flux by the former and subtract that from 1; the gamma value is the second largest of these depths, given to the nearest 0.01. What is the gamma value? 0.13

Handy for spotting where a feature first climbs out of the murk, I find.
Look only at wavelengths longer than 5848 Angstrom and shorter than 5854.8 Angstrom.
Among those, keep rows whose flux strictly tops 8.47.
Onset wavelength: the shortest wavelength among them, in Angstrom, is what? 5851.40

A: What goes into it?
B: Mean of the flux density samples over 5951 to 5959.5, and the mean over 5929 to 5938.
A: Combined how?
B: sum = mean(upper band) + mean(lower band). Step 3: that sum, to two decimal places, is 16.83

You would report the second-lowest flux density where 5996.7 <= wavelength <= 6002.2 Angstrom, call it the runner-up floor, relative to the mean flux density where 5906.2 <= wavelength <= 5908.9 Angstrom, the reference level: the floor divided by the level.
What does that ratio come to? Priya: 0.87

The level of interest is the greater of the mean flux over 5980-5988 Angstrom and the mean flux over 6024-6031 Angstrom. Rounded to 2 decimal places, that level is 8.34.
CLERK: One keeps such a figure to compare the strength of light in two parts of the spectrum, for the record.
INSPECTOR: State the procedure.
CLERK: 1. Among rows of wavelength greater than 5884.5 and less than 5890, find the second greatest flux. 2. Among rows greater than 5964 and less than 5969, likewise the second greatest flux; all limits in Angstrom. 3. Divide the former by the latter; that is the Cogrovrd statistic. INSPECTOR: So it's 0.89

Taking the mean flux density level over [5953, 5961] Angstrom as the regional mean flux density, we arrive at 8.2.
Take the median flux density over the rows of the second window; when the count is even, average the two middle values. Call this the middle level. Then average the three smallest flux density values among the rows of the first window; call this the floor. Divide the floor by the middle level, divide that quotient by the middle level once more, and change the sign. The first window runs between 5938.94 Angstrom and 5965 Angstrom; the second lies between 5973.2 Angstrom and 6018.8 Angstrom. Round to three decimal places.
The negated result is -0.110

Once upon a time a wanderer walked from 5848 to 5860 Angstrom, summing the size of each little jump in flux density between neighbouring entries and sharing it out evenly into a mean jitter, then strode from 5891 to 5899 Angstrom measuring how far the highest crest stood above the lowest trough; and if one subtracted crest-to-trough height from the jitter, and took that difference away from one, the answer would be 1.3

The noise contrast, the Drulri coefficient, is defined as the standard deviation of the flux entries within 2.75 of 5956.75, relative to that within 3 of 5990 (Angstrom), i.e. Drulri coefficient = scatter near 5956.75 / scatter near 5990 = 0.21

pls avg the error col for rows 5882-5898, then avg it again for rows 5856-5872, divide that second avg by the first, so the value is 1.24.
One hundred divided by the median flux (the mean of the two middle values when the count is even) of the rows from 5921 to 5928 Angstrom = 11.7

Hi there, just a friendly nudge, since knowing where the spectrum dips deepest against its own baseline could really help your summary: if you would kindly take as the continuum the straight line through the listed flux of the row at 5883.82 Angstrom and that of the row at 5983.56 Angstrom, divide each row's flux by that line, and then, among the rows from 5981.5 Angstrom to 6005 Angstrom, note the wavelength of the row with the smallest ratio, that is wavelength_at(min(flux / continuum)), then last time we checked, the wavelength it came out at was 6000.11 Angstrom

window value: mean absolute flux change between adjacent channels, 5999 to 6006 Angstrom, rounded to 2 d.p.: 0.73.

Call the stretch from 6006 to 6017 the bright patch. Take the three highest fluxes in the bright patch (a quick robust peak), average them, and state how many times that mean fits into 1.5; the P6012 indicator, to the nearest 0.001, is 0.172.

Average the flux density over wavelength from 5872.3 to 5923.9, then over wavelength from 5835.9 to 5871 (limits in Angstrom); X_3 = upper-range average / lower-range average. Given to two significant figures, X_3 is 0.94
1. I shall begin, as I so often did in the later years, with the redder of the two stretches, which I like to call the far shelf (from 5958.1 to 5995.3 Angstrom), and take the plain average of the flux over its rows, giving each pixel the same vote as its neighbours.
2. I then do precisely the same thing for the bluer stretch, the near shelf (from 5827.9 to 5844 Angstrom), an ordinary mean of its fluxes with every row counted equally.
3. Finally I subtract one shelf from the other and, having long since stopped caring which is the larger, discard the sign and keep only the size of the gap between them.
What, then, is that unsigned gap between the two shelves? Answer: 1.0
